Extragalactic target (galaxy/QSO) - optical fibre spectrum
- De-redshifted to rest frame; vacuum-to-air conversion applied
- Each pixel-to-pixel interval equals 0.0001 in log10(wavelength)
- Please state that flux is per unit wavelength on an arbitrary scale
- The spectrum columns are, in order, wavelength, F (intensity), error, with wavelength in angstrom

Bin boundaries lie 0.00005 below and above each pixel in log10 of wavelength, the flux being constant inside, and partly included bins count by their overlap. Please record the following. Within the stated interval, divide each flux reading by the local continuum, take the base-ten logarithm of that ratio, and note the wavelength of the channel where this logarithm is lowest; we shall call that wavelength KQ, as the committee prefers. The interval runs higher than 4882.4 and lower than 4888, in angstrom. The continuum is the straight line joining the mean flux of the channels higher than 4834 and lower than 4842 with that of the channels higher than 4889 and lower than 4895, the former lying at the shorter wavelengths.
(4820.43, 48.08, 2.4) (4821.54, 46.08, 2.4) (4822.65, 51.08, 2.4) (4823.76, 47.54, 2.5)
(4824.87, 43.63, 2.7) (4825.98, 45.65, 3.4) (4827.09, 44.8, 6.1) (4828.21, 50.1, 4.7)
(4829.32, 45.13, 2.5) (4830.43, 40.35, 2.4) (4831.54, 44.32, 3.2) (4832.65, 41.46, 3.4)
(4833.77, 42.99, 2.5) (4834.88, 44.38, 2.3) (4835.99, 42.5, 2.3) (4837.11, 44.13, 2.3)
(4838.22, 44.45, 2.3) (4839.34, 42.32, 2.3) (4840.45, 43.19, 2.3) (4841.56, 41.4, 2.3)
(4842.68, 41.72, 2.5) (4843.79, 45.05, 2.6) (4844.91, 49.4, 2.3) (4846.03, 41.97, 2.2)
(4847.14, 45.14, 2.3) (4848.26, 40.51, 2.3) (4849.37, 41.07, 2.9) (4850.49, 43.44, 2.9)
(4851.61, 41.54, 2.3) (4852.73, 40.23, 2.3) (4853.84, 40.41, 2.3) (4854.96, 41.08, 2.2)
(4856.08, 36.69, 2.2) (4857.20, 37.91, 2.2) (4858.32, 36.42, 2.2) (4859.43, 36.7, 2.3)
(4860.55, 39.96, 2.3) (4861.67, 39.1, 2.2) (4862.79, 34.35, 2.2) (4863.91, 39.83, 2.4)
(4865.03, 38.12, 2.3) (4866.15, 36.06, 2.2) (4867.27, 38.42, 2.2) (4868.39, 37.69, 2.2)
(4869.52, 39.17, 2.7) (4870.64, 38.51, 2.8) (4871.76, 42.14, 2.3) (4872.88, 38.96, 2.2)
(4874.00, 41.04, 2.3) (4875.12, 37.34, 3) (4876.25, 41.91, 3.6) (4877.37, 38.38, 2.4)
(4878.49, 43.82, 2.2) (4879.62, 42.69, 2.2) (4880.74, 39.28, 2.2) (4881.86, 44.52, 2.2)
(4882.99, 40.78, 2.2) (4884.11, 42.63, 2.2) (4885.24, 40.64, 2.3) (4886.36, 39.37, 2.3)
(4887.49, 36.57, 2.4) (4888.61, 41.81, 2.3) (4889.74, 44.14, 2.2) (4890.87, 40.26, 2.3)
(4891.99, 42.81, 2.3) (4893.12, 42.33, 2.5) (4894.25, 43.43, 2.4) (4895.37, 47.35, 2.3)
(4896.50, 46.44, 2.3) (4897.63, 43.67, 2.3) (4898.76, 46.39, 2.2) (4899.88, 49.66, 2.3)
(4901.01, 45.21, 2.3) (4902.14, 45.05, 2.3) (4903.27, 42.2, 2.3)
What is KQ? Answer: 4887.49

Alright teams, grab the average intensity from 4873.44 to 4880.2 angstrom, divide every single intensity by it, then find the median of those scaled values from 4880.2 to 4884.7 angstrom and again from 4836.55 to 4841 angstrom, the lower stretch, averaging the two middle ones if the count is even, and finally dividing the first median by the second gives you 0.96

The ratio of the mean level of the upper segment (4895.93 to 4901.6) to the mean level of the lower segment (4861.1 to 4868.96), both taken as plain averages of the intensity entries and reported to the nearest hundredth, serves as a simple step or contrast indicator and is 1.23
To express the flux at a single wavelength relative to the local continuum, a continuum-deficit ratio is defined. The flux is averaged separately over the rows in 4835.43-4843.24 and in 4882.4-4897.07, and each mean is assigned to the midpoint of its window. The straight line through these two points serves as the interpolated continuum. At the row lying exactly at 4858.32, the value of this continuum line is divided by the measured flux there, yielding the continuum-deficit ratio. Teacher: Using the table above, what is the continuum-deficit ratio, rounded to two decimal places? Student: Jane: 1.17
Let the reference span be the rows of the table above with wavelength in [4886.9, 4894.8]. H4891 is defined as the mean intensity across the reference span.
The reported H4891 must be 41.6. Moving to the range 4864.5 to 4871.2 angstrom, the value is 38.0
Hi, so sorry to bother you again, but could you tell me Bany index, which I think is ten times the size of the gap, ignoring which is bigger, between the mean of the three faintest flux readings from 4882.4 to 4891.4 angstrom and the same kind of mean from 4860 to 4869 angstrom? 27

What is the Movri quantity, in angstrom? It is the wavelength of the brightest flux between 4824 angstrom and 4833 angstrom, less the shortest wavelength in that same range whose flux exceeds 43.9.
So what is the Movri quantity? 2.2 angstrom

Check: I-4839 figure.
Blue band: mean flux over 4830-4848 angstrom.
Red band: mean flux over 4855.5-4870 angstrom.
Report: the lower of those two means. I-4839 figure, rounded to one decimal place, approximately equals 37.7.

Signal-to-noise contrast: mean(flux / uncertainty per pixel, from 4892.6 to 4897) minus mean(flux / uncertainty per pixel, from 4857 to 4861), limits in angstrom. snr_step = 2.2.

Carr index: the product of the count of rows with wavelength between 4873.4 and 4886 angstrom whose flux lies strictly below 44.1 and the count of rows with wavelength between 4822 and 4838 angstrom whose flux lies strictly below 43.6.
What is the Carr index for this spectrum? 40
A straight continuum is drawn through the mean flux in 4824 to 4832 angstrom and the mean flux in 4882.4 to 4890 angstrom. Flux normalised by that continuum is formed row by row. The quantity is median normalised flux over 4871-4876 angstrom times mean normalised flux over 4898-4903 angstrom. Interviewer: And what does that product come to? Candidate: 1.12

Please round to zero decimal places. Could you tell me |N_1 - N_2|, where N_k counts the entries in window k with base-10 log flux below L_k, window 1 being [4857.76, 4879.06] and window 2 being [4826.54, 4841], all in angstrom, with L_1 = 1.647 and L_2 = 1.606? 18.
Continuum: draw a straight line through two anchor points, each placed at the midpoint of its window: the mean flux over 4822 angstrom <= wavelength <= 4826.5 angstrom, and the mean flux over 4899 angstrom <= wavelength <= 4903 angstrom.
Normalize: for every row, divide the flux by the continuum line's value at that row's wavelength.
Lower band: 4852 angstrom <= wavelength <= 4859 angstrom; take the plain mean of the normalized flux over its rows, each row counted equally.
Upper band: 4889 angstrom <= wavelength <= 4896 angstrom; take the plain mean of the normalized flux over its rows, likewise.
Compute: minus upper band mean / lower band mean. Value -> -1.12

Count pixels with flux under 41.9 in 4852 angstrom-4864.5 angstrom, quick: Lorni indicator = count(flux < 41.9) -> 11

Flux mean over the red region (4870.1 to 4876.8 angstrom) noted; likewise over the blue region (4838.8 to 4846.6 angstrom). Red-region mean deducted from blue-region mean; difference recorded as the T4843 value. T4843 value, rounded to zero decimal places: 4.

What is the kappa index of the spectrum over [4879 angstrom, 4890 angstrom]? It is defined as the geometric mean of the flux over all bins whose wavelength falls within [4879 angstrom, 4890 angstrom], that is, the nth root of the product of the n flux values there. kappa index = 41.2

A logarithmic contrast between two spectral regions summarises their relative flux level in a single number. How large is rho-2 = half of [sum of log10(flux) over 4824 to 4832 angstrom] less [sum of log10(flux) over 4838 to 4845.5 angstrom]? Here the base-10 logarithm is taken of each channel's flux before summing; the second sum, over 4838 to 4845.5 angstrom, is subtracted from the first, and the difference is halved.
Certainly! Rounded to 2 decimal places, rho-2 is 0.03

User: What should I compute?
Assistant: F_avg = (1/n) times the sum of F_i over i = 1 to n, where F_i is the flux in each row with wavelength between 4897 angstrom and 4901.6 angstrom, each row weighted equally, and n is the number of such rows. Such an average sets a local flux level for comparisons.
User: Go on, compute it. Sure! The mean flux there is 46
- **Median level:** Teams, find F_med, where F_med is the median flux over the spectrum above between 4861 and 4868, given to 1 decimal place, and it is 38.3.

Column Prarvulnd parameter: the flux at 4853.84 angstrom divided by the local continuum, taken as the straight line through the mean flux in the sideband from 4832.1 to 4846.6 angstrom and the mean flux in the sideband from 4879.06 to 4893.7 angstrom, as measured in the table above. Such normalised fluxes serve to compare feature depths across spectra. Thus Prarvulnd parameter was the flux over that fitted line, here 0.944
